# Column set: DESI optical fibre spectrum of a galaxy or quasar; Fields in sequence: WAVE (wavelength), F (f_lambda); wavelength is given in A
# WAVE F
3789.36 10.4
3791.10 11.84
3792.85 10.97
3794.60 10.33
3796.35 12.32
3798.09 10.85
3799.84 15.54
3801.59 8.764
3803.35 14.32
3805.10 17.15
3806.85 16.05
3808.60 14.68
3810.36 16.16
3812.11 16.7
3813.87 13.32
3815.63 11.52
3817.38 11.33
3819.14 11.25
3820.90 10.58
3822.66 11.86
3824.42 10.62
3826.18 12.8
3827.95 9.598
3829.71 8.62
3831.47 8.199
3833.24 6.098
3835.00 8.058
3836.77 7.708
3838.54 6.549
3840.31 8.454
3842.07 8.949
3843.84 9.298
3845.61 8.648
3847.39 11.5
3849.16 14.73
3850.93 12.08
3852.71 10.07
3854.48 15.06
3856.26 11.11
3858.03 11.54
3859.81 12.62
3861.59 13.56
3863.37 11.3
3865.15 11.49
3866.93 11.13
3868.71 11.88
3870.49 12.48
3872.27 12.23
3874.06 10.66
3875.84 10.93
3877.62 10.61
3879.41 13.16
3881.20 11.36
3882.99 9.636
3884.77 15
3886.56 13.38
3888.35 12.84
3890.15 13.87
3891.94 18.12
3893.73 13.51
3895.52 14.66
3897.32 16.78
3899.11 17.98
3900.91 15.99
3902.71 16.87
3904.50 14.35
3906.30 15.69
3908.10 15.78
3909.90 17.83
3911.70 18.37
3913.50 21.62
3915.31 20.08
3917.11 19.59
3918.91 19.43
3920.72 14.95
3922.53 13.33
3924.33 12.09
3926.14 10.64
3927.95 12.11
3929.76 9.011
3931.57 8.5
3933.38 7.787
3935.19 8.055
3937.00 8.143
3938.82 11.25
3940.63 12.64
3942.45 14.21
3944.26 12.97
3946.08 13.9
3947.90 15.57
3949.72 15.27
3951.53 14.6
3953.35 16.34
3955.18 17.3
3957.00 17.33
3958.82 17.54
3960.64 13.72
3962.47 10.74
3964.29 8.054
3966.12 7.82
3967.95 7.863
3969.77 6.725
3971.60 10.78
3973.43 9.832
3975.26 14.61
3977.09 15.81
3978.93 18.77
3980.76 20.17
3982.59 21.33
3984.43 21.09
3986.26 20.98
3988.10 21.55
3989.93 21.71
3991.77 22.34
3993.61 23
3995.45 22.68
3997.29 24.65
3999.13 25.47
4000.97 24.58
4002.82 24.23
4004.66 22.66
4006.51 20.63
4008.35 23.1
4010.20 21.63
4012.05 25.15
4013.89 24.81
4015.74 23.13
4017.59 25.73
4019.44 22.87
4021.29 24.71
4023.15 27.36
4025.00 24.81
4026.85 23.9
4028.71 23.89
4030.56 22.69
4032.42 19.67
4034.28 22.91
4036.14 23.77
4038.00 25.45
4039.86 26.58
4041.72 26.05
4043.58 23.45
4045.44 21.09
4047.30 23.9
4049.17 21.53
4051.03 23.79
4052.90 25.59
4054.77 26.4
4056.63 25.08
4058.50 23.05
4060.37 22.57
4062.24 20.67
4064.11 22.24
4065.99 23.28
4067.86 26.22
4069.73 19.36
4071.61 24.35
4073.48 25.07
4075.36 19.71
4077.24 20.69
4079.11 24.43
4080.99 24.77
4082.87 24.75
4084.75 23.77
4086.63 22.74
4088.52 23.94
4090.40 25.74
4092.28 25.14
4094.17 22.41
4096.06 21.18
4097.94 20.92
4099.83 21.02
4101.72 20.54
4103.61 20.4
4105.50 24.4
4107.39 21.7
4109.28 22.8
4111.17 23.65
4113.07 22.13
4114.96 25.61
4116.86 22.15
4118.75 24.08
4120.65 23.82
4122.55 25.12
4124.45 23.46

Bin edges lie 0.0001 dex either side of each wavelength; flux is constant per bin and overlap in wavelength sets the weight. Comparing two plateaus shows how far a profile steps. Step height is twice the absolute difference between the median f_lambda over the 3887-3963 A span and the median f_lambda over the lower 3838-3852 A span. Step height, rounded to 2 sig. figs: 11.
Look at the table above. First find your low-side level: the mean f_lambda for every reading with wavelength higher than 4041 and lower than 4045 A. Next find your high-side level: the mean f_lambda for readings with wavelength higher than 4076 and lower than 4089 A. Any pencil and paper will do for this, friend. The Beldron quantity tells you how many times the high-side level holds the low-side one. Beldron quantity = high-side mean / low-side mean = 1.0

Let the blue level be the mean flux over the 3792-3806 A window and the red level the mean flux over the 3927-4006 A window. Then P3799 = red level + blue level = 28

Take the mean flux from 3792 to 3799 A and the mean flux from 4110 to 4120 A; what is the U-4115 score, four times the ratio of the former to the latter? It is 1.9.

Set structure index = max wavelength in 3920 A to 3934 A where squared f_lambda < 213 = 3933.38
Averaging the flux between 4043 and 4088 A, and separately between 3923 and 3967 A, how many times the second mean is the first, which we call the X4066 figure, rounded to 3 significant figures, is 1.89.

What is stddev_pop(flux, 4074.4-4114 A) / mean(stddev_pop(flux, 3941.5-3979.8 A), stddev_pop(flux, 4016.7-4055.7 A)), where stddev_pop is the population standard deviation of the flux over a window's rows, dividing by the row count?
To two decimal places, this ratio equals 0.65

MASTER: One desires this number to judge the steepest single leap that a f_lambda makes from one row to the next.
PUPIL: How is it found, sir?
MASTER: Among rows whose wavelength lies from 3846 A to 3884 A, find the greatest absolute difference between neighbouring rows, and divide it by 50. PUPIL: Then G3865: 0.10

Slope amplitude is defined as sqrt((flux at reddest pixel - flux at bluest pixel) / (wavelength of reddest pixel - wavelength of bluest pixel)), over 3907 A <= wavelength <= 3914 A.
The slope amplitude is 1.0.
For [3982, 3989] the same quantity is 0.2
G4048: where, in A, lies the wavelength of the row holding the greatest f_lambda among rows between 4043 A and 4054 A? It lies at 4052.90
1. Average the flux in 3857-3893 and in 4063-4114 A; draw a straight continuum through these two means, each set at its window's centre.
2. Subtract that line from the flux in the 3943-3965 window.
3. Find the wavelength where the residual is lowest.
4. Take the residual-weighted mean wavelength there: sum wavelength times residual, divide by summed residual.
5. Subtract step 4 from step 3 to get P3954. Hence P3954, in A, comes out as 5.9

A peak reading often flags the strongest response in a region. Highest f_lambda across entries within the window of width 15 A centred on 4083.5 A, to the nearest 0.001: 25.740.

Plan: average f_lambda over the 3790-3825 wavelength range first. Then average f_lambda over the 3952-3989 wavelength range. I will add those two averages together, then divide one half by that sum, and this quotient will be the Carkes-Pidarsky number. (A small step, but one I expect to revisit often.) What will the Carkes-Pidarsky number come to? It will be 0.018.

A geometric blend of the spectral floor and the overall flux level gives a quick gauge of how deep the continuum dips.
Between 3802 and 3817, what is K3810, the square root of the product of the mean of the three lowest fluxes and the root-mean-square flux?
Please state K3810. 14.0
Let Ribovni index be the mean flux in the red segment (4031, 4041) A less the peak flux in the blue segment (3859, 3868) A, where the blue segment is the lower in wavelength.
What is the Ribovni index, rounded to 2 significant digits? 10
